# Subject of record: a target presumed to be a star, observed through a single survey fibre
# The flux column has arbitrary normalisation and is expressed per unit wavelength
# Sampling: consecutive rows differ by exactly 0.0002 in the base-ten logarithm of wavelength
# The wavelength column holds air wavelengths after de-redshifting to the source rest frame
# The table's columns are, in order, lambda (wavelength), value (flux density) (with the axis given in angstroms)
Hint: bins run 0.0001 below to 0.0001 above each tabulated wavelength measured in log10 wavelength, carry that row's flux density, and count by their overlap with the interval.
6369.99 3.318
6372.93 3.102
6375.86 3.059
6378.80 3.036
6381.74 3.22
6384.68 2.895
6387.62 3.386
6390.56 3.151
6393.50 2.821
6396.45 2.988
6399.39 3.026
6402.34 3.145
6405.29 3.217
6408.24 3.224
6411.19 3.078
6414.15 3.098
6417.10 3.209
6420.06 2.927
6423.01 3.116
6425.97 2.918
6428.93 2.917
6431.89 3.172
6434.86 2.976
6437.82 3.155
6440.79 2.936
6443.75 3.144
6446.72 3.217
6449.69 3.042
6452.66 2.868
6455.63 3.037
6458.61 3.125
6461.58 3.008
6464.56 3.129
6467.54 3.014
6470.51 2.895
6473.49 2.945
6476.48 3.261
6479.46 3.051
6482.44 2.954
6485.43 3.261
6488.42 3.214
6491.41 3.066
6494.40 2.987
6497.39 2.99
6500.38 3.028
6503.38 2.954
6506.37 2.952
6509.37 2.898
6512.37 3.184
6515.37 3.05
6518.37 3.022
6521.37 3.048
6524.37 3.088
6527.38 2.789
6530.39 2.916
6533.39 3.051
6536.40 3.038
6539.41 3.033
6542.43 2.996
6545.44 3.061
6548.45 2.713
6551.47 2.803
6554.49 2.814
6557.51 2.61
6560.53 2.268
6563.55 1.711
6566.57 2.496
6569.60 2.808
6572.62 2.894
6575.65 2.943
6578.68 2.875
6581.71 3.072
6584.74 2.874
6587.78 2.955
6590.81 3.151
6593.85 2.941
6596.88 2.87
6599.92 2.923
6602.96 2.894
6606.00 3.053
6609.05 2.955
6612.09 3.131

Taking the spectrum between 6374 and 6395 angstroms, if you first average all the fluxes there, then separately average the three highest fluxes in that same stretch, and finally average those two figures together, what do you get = 3.17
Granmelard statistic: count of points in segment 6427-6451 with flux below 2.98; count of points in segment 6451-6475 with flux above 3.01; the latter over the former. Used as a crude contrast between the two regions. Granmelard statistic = 1.3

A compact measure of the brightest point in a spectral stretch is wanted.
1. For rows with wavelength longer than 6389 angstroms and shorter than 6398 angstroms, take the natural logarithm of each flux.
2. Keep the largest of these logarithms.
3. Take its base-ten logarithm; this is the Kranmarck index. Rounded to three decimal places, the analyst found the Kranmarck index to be 0.060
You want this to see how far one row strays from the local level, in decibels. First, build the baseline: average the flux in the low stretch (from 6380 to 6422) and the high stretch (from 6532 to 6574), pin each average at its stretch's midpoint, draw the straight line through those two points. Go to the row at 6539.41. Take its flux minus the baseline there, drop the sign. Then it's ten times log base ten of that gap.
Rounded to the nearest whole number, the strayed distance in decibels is -6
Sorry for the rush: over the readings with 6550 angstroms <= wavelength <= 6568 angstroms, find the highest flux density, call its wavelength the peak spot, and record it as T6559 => 6554.49 angstroms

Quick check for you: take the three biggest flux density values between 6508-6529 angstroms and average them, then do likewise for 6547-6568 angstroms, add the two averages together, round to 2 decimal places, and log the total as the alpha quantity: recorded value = 5.88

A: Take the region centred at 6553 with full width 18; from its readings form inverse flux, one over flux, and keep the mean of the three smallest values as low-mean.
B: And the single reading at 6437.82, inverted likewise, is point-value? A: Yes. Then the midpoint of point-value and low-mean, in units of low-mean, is 0.96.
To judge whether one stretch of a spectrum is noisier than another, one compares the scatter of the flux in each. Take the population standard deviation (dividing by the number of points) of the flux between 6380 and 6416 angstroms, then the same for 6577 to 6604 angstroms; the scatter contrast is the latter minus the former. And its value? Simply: -0.057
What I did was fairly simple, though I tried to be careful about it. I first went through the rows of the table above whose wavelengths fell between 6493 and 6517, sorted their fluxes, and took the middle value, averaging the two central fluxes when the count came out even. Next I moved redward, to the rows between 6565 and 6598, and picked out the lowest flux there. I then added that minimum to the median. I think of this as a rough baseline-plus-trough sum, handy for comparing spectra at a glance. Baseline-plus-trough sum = 5.5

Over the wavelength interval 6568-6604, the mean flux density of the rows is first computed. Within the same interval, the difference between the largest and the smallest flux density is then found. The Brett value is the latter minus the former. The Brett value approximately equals -2.59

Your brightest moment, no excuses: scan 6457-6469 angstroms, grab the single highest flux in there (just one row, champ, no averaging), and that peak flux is 3.129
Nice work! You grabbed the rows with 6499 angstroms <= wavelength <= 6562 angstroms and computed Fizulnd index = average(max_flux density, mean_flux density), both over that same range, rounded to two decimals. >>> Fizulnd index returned 3.05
